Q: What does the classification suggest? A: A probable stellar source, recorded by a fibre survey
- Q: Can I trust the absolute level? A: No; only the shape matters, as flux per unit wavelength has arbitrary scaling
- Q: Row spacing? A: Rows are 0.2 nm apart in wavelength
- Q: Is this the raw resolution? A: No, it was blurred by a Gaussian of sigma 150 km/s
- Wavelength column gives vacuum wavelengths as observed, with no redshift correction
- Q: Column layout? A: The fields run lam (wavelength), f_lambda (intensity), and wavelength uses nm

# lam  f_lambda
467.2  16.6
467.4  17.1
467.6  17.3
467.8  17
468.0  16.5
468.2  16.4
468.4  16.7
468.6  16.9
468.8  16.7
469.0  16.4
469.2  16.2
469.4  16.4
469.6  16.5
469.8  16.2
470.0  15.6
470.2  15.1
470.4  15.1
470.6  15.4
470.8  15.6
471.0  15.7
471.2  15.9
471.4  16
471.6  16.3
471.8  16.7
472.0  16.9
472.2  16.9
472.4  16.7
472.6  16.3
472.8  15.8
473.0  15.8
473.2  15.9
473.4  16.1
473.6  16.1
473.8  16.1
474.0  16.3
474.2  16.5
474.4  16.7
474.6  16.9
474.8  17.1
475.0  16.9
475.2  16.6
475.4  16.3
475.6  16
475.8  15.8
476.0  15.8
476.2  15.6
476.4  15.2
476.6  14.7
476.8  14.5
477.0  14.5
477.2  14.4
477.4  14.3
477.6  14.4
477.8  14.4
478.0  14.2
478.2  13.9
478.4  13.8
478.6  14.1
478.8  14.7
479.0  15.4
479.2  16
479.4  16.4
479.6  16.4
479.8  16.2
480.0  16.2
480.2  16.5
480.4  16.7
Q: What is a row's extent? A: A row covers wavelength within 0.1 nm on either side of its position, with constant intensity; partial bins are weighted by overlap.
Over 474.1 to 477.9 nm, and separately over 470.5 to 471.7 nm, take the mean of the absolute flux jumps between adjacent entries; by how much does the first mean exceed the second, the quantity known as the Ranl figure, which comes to 0.01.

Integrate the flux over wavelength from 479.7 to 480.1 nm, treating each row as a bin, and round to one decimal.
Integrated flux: 6.5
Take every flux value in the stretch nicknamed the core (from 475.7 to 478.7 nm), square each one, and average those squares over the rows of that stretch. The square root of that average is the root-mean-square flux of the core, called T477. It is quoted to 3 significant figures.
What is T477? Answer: 14.7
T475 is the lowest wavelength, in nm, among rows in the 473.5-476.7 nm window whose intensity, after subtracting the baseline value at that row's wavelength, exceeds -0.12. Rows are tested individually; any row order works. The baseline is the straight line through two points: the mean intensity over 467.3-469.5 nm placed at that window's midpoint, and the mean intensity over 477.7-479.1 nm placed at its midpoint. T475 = 473.6 nm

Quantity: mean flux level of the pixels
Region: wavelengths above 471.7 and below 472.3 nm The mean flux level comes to 16.8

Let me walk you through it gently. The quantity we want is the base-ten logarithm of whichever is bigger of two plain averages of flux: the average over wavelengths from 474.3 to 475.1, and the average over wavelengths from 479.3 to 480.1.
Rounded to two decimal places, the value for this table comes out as 1.23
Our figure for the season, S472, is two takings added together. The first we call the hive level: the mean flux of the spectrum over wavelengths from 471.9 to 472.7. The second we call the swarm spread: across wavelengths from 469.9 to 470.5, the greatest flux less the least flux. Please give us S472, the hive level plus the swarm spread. 17.2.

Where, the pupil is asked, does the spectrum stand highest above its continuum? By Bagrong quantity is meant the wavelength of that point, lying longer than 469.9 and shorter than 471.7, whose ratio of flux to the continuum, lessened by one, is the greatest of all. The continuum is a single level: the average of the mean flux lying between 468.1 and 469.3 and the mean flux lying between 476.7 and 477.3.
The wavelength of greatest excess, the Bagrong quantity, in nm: 471.6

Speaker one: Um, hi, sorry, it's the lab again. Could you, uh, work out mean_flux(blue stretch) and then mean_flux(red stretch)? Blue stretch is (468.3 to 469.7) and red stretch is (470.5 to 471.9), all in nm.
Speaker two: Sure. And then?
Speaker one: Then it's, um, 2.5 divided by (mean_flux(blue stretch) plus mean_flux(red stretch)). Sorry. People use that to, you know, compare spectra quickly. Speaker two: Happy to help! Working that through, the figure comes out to 0.0770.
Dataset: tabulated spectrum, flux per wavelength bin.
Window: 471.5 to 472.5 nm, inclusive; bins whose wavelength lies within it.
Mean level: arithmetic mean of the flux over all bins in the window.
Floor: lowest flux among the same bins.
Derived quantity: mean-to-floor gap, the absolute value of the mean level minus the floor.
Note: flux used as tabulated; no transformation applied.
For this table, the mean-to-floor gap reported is 0.40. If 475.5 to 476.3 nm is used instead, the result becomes 0.20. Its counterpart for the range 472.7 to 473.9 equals 0.17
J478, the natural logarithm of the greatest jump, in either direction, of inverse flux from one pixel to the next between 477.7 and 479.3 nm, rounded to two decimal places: -5.78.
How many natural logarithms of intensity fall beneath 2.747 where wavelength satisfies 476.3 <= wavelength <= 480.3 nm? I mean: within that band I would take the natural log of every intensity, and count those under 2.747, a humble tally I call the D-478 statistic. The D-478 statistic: 14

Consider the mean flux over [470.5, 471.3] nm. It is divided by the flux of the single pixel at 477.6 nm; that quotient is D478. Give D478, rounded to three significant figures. 1.09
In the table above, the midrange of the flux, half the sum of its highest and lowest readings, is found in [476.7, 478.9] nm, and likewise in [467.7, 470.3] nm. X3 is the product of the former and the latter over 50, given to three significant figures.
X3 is 4.57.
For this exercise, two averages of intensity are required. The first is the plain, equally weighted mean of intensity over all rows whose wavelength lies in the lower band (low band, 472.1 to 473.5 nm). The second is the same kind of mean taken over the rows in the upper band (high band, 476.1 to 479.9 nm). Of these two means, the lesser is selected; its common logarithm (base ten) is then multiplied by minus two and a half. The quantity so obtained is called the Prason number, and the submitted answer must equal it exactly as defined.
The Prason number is -2.93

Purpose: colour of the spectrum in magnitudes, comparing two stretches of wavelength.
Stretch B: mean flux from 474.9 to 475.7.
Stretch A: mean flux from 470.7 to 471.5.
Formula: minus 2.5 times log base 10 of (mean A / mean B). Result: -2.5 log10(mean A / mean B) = 0.04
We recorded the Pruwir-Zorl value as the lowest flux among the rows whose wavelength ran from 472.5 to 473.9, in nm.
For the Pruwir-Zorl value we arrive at 15.8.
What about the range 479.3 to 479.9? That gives 16.2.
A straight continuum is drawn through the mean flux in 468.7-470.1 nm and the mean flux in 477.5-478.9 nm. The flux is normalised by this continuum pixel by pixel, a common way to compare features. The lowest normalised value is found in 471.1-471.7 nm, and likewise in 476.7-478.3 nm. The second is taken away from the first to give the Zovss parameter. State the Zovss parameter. 0.025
